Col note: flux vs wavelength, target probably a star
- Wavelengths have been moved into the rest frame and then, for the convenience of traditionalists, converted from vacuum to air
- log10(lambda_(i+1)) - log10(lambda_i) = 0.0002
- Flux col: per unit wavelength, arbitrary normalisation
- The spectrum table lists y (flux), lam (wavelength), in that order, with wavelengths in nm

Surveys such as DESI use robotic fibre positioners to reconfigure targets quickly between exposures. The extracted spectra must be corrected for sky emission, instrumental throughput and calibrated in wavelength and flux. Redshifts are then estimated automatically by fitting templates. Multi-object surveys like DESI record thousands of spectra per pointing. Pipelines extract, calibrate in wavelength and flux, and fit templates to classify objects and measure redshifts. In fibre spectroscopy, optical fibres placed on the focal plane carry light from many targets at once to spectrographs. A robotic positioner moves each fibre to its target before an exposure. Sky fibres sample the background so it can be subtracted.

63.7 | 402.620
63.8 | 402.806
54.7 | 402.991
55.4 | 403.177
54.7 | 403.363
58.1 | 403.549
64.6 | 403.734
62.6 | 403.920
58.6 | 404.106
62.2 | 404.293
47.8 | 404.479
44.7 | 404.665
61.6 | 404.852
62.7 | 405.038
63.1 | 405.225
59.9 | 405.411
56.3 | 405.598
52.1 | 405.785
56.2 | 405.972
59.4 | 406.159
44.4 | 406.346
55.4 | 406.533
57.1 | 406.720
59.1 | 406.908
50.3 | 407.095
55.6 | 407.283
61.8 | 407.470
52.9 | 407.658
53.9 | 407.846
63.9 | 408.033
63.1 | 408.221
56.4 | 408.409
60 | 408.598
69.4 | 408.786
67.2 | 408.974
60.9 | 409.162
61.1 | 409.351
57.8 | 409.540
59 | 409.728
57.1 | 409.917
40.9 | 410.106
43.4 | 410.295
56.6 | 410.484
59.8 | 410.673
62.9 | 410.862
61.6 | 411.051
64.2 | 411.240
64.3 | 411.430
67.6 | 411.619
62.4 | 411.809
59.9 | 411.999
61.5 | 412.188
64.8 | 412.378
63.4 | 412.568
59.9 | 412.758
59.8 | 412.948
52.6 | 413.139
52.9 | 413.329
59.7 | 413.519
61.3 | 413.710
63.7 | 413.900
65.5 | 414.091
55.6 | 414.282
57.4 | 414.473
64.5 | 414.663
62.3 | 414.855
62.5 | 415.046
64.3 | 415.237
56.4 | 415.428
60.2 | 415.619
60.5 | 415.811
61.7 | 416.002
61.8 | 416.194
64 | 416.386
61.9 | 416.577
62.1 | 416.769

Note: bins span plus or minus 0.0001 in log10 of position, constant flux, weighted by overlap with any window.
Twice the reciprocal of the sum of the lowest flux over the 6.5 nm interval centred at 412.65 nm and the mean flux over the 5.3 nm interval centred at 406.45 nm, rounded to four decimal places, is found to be 0.0203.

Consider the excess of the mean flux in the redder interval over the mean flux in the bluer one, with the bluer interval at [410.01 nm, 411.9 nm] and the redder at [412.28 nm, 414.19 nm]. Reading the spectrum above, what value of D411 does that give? 2.0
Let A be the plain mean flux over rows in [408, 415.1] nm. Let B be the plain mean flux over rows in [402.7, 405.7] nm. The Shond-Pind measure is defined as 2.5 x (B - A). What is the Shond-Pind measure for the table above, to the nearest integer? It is -5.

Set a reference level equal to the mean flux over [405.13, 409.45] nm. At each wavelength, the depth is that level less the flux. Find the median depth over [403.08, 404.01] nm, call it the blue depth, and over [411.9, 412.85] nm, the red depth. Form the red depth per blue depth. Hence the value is -23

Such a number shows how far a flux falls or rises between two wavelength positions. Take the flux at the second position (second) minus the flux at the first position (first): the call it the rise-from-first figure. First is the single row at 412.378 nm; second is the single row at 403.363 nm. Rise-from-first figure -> -10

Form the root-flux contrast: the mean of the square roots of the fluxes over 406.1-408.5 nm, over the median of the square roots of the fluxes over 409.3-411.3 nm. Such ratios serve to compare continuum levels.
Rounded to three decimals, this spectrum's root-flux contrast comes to 0.977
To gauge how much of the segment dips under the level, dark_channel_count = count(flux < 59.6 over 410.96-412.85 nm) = 0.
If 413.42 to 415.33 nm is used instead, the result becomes 2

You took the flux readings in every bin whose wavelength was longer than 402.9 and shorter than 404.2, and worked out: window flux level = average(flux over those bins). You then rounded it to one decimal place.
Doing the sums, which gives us 58.4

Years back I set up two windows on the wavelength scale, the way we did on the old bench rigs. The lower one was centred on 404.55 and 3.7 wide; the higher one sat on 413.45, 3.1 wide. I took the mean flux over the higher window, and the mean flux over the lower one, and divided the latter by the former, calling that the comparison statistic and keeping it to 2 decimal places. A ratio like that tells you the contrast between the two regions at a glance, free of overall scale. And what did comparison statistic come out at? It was 0.95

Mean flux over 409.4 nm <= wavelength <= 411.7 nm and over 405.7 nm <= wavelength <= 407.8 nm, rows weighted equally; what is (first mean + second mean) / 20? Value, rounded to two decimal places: 5.64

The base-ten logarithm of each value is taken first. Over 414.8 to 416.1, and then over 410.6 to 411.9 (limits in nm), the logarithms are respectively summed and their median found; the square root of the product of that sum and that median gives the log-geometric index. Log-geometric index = 4.74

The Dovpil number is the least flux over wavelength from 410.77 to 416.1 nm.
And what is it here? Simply 52.6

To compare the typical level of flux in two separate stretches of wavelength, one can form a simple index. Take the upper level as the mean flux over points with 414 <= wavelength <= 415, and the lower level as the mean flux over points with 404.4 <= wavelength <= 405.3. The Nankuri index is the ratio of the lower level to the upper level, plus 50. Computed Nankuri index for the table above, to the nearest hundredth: 50.92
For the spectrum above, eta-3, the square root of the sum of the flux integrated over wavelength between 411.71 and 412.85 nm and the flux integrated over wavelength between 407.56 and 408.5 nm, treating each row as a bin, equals 11.2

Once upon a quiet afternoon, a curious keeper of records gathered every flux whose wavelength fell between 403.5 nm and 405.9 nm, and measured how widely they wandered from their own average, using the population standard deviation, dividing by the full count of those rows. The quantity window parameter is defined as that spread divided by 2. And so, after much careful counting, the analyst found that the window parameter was 3.0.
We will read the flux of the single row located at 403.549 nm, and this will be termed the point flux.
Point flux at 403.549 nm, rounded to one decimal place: 58.1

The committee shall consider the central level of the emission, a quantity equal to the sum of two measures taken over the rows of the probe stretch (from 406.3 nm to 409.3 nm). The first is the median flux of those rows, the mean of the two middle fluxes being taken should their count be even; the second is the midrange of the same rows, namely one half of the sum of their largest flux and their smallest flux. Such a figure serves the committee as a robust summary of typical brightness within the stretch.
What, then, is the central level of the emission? 115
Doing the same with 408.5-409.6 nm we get 125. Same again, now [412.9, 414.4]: 119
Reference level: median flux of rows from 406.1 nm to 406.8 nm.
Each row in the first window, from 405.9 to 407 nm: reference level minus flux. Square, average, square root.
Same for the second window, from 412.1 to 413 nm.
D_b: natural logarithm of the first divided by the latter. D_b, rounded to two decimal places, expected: -0.14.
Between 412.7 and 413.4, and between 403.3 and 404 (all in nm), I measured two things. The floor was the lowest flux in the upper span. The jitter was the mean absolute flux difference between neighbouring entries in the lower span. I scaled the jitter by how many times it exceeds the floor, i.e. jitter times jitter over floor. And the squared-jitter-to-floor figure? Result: 0.30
